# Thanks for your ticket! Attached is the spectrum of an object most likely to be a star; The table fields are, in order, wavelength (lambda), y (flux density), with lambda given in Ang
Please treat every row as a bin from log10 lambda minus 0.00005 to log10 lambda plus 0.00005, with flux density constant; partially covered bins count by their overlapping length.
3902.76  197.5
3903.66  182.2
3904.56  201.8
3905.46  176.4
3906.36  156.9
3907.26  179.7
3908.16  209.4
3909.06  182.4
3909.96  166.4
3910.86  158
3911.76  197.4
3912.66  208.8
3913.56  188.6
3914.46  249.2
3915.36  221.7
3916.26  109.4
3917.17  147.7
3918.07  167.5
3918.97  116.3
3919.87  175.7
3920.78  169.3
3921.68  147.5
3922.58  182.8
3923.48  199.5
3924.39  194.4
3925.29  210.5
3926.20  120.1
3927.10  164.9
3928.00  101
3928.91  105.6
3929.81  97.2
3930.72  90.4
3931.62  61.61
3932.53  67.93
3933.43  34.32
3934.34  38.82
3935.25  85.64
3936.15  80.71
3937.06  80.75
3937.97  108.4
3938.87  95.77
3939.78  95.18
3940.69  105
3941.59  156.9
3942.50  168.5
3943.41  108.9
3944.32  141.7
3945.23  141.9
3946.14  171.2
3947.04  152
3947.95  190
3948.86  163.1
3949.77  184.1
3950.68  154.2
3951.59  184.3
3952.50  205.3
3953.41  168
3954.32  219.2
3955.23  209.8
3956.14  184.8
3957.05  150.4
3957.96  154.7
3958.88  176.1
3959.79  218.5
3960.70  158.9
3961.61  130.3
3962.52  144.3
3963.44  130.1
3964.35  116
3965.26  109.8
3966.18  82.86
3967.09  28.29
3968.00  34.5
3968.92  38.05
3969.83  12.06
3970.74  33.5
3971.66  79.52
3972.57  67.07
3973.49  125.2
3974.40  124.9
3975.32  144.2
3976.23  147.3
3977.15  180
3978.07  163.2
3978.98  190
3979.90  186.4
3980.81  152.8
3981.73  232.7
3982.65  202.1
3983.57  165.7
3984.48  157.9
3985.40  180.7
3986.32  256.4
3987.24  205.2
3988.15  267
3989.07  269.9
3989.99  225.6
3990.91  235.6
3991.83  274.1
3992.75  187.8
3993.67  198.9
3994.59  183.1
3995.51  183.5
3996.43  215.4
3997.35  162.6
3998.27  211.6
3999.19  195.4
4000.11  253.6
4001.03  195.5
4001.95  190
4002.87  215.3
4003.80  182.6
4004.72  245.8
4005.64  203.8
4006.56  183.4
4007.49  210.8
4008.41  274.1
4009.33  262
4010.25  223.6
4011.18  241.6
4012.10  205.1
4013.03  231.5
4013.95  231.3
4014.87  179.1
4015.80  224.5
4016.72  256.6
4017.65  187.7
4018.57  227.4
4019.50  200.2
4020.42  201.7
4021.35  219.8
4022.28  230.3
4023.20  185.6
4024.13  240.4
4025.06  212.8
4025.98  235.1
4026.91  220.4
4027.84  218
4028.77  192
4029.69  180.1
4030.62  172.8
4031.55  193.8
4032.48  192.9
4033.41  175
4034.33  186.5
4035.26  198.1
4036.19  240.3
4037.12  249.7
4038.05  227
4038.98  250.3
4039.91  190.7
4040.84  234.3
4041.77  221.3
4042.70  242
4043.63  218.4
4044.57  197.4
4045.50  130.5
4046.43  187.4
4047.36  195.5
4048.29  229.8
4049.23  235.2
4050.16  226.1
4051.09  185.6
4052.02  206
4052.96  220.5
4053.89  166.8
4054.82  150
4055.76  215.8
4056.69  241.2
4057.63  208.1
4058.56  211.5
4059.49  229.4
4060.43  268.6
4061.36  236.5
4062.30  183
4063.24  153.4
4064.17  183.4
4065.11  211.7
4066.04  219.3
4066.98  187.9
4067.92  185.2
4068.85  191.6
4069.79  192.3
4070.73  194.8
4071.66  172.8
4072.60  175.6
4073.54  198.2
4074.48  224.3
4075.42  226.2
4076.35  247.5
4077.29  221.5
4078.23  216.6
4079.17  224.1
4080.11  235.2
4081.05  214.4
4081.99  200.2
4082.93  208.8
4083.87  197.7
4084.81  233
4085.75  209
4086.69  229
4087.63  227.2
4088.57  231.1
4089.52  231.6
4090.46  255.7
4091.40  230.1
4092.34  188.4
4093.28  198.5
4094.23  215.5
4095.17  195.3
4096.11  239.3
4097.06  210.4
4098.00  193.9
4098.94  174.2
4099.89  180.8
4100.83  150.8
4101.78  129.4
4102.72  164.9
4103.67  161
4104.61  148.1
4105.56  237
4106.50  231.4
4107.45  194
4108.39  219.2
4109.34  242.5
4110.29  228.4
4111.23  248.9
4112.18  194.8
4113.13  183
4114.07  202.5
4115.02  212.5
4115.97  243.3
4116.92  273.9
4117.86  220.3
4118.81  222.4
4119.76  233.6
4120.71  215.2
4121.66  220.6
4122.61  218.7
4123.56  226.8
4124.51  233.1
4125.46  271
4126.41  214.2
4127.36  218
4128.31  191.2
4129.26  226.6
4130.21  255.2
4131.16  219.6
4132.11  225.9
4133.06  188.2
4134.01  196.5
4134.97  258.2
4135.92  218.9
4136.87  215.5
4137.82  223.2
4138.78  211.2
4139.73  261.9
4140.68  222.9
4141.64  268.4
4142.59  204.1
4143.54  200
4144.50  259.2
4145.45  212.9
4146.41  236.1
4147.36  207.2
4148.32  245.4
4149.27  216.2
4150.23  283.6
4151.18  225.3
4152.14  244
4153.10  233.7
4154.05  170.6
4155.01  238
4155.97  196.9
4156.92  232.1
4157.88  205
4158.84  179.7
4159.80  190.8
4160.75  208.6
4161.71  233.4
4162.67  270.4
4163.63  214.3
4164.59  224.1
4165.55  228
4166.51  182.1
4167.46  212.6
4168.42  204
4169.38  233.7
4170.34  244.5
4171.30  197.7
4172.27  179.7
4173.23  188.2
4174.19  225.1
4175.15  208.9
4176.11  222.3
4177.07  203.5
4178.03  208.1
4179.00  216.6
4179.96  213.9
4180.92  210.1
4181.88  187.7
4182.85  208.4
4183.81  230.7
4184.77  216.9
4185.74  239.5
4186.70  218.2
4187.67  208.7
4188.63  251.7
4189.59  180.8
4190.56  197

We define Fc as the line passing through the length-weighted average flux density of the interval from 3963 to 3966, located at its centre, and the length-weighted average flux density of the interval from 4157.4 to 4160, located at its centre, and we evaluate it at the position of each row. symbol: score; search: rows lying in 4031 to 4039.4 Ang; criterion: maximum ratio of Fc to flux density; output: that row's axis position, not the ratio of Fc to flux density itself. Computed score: 4033.41 Ang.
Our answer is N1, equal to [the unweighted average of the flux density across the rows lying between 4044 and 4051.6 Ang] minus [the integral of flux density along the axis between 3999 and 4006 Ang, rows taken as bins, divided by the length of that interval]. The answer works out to -13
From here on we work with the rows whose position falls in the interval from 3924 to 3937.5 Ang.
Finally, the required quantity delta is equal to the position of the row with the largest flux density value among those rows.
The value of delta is 3925.29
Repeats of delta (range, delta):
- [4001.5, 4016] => 4008.41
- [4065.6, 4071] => 4066.04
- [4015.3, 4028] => 4016.72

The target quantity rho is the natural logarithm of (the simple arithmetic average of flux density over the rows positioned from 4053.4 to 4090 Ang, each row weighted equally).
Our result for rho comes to 5.34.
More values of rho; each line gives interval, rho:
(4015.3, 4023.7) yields 5.37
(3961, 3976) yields 4.47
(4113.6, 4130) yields 5.42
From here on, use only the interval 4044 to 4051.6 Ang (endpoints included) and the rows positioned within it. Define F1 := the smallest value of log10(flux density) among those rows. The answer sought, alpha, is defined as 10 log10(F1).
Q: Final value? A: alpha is 3.3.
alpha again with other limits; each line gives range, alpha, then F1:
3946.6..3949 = 3.4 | 2.18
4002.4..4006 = 3.5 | 2.26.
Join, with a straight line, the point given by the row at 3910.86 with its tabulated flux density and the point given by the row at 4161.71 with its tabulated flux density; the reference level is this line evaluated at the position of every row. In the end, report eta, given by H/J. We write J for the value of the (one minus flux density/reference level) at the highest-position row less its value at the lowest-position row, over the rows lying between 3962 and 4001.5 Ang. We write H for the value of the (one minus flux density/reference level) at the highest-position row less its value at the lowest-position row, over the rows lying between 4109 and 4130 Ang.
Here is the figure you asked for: -0.45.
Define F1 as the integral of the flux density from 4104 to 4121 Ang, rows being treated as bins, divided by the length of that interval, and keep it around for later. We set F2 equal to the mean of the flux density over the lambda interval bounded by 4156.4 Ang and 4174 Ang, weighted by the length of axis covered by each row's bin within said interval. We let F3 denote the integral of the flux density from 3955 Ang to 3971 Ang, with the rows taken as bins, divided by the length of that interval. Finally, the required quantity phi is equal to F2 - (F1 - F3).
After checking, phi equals 111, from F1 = 219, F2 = 213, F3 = 117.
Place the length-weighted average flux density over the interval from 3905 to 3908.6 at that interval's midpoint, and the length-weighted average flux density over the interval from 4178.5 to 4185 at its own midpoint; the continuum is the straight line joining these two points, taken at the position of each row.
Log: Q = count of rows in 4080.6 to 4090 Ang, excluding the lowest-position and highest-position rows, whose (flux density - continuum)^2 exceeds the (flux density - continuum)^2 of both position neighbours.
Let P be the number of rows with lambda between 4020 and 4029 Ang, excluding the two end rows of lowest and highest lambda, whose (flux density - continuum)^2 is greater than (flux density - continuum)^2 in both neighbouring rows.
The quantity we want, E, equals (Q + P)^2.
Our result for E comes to 36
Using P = 3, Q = 3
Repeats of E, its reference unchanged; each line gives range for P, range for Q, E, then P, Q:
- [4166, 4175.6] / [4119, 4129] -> 16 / 2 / 2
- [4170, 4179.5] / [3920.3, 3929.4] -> 36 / 2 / 4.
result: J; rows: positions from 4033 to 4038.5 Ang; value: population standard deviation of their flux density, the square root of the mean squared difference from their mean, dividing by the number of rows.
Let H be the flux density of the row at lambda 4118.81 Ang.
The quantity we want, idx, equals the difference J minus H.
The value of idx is -195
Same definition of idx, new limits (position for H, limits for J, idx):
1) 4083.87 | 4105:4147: -175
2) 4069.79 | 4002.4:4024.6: -166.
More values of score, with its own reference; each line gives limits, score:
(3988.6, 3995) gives 3994.59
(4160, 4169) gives 4166.51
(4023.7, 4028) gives 4025.06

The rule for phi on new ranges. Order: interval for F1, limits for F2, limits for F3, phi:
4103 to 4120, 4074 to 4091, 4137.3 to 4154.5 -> 238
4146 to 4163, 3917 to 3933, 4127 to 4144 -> 140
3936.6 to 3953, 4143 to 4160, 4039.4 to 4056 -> 279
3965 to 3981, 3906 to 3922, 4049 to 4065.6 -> 278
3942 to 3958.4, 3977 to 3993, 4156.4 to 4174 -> 252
